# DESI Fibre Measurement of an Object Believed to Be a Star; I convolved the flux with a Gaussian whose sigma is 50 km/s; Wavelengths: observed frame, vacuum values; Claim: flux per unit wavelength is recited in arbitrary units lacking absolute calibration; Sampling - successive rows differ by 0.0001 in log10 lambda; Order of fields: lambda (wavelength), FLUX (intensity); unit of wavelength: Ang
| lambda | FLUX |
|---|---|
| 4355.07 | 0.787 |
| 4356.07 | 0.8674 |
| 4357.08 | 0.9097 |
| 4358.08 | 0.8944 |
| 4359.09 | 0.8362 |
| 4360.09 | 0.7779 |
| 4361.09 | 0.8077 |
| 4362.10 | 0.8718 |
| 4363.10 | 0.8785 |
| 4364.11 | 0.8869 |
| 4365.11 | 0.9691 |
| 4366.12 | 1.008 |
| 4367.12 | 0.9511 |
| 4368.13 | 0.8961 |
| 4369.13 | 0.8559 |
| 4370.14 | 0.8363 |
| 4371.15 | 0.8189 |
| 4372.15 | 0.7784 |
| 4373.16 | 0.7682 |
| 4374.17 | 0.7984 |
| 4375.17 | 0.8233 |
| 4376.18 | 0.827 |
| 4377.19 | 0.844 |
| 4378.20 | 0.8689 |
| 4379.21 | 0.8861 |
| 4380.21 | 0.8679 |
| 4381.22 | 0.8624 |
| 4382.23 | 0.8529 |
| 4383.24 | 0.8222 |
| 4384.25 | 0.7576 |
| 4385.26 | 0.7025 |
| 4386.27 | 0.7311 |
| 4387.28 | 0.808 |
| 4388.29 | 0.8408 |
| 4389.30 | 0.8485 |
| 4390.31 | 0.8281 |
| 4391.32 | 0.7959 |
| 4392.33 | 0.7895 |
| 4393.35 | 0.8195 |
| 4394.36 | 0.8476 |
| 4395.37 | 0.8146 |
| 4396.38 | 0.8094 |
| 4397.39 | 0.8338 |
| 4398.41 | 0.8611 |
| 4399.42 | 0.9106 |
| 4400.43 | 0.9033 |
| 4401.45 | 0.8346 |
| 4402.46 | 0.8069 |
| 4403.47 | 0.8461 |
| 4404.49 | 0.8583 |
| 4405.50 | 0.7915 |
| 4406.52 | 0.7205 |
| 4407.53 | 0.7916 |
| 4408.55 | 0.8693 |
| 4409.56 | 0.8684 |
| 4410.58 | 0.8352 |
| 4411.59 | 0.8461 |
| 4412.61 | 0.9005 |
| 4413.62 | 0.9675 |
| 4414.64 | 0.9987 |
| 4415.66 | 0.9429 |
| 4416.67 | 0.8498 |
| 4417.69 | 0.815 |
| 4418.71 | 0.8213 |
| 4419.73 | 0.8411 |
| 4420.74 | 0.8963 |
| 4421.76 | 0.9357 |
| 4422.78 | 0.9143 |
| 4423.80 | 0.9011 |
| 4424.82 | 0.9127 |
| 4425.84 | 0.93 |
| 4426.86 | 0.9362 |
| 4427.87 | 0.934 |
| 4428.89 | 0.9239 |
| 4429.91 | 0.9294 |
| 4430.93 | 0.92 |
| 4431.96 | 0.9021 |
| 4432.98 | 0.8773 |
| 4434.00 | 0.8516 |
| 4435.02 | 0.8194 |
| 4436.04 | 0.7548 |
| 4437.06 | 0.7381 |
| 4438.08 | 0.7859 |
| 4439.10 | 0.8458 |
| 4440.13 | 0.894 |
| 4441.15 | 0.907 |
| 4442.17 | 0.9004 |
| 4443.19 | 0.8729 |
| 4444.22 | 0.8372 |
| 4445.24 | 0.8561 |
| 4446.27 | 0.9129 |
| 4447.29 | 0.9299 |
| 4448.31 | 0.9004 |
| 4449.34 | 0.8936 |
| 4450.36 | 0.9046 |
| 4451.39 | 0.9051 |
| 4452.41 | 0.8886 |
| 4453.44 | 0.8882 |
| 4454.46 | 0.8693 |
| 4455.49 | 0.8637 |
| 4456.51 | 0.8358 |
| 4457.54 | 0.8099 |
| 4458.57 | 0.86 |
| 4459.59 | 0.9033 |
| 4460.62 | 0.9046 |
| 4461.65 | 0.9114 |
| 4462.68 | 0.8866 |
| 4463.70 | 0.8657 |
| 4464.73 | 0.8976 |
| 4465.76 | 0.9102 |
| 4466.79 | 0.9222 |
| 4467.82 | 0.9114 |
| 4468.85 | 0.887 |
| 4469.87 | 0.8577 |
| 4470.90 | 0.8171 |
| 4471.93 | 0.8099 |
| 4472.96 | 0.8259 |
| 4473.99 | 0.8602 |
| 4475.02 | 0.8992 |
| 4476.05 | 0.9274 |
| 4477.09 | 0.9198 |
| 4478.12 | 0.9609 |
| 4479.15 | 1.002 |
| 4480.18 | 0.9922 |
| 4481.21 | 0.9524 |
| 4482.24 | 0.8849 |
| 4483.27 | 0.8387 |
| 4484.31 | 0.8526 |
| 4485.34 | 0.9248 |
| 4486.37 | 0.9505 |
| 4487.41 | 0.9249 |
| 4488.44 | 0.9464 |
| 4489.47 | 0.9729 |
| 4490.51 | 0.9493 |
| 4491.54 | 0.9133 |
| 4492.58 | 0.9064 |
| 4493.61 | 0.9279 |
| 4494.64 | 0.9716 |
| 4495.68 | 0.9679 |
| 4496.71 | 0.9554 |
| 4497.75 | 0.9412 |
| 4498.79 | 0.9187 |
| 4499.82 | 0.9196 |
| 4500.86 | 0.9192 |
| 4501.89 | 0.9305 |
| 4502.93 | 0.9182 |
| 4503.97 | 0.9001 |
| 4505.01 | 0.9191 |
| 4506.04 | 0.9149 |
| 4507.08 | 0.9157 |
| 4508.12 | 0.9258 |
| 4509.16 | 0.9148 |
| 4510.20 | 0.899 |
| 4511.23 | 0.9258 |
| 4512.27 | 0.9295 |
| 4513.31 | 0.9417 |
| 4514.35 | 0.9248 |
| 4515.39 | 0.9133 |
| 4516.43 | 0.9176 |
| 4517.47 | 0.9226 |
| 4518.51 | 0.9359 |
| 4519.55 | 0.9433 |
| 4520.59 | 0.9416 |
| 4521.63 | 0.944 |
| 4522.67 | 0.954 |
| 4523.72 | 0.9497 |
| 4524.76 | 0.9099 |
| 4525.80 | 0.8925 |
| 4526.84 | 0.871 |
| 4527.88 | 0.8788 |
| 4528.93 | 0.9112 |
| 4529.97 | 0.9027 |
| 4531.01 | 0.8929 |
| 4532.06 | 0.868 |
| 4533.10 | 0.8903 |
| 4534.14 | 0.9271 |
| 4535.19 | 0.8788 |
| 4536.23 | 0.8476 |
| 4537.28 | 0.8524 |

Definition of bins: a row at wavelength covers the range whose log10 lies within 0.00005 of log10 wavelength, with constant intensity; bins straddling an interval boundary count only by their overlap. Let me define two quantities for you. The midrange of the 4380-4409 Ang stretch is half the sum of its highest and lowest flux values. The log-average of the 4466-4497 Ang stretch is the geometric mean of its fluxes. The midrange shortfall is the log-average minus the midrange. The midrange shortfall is 0.11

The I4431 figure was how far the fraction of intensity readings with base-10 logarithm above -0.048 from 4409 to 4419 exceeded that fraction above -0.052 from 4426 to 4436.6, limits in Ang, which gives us -0.2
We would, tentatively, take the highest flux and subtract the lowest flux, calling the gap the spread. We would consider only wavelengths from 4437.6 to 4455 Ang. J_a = 0.14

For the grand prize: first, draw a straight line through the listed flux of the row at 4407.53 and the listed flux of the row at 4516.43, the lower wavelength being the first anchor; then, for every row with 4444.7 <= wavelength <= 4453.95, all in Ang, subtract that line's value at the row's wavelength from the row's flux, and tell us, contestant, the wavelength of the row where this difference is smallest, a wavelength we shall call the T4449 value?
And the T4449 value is 4445.24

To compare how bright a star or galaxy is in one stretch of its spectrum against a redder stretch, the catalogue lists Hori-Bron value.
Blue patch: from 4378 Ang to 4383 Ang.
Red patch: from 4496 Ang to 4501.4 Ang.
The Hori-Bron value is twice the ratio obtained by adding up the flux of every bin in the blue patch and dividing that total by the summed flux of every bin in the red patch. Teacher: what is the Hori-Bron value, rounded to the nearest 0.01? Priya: 1.86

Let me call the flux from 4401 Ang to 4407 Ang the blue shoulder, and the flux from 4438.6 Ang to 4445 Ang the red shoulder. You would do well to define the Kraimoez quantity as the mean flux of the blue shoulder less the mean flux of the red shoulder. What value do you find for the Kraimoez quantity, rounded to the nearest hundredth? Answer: -0.07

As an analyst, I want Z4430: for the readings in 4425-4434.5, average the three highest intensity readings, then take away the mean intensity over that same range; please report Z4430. 0.02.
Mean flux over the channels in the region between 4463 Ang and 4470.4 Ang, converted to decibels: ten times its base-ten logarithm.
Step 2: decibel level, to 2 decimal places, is -0.49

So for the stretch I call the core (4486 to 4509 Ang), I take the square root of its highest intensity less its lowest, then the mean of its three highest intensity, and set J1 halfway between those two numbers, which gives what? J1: 0.62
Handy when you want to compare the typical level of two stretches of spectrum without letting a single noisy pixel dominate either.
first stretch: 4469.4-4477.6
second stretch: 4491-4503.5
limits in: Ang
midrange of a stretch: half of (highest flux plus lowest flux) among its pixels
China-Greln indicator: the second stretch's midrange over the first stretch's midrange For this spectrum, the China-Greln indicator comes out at 1.08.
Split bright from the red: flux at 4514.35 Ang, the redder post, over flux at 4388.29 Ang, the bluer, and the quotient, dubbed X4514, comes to 1.10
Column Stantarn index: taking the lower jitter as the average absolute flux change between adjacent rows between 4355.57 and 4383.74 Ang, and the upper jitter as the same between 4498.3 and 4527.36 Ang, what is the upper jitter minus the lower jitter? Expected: -0.019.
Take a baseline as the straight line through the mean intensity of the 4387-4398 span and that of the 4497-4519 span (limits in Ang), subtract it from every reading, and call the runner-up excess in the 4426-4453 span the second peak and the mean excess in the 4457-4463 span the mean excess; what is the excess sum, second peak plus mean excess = 0.08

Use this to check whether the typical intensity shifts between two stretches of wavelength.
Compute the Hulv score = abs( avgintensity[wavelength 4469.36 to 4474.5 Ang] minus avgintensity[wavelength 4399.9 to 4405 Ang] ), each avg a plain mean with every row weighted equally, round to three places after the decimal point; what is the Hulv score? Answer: 0.016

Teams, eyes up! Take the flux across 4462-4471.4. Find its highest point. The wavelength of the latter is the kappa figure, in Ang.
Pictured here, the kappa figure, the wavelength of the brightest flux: 4466.79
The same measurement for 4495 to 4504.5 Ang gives 4495.68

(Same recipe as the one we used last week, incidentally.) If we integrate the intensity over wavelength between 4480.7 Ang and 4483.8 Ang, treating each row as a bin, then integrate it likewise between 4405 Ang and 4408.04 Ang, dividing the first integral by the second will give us 1.18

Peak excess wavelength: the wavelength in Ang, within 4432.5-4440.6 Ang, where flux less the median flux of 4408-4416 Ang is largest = 4440.13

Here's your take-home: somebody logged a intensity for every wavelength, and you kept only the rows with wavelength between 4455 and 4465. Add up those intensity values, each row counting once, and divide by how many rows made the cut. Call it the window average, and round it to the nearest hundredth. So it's 0.87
